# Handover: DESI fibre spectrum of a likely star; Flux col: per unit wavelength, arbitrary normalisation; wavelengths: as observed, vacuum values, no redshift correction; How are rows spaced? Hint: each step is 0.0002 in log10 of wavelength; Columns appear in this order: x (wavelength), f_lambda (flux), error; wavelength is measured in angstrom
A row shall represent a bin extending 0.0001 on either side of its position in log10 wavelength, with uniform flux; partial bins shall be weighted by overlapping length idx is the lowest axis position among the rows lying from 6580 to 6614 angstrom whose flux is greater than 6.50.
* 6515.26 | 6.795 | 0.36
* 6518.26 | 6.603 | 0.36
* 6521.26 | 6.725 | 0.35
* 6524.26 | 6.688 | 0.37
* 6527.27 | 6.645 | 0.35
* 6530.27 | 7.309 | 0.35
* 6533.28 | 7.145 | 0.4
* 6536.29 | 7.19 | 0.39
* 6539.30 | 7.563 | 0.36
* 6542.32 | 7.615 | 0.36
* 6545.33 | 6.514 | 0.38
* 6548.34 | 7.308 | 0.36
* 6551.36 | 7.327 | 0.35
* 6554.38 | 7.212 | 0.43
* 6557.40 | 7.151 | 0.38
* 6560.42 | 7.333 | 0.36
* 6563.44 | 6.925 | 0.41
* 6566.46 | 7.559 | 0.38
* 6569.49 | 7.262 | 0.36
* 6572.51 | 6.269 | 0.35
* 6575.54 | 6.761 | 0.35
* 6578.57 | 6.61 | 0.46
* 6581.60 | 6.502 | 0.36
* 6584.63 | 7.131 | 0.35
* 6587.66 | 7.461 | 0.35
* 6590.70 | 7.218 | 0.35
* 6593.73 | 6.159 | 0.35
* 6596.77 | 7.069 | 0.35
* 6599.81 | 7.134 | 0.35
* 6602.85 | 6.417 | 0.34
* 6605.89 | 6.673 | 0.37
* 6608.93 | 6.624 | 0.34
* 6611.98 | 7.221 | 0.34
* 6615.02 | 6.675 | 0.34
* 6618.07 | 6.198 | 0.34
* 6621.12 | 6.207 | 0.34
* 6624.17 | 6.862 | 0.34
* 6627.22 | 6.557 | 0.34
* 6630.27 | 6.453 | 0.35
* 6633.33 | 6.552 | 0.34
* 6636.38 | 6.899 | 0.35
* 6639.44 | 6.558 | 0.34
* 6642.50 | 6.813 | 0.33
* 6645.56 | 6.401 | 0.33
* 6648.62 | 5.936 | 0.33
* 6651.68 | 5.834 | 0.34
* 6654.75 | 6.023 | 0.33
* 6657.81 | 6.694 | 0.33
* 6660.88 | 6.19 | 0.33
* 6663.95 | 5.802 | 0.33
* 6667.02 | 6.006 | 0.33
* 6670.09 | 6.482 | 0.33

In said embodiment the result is 6581.60 angstrom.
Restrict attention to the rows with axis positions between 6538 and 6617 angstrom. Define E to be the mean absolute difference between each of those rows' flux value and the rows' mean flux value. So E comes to 0.36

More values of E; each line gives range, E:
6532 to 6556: 0.22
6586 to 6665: 0.35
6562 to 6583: 0.35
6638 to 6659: 0.34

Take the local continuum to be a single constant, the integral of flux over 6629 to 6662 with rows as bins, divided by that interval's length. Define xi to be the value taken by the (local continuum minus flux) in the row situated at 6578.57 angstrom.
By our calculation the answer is -0.21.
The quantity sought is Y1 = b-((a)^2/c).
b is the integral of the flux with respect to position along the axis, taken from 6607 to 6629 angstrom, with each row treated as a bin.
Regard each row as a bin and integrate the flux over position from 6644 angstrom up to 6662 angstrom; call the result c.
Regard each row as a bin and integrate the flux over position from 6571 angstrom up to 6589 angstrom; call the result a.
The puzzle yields 12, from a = 122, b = 146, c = 111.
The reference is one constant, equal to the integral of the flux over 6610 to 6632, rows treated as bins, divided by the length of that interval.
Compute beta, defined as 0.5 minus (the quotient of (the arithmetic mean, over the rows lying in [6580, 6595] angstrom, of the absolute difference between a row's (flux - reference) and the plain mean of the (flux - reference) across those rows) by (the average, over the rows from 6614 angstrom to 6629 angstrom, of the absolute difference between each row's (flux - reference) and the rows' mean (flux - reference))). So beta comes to -1.40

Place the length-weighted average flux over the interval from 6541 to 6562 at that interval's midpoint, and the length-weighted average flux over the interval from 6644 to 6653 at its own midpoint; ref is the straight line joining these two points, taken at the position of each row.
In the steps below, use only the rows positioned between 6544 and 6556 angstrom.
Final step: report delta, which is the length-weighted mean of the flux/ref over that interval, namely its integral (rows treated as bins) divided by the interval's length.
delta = 0.98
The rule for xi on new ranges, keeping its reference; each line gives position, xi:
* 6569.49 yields -0.87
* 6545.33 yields -0.12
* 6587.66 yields -1.06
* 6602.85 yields -0.02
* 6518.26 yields -0.21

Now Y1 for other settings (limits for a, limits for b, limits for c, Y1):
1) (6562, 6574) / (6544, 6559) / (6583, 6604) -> 58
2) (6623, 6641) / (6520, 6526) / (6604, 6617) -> -122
